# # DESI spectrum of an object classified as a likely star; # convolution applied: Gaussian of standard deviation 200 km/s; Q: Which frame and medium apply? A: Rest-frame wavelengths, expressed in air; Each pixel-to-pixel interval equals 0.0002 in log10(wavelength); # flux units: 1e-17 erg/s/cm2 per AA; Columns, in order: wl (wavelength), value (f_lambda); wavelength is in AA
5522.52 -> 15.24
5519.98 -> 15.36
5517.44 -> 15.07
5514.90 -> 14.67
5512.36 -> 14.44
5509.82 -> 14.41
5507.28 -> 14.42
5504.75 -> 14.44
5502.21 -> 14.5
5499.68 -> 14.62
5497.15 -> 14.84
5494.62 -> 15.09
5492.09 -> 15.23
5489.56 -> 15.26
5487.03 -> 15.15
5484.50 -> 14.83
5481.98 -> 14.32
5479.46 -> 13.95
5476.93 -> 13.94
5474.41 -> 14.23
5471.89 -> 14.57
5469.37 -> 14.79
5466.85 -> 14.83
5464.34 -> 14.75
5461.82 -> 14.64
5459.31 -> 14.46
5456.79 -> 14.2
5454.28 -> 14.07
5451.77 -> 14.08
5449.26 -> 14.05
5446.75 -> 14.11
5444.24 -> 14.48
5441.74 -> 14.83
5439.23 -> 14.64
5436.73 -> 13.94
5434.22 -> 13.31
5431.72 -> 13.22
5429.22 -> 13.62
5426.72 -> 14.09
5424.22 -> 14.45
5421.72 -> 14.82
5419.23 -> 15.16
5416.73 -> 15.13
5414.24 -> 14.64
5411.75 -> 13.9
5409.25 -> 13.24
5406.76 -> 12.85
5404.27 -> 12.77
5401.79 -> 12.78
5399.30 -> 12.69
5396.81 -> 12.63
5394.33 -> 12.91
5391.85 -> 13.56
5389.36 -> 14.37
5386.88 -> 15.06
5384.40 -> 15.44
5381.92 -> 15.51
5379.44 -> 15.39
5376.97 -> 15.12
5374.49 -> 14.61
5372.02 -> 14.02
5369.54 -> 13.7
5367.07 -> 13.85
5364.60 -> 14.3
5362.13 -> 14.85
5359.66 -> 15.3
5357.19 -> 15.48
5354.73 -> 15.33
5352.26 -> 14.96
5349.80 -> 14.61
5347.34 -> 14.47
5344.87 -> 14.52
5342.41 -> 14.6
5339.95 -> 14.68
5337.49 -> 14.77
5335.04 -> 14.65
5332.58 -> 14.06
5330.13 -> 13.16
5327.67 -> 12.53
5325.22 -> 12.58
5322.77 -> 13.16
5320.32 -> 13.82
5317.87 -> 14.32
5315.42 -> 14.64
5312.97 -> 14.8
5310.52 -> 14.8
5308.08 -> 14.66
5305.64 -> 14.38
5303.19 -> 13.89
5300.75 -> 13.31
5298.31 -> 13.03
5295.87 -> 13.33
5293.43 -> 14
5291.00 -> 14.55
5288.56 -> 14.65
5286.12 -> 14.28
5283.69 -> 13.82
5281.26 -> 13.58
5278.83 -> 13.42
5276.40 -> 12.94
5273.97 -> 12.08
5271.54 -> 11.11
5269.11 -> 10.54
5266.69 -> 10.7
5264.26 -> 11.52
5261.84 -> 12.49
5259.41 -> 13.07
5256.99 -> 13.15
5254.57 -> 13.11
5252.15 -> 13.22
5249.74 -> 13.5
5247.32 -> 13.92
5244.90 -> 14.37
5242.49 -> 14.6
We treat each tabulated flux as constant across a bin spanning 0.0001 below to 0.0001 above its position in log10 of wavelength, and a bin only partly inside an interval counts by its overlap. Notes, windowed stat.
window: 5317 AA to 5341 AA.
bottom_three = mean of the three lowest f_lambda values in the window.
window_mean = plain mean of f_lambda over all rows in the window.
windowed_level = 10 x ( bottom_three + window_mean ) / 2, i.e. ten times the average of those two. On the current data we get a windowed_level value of 133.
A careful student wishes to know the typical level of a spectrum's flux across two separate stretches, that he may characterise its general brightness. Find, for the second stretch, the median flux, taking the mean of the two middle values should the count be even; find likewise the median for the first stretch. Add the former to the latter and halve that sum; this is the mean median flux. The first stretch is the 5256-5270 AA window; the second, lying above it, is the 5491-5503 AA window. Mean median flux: 13.4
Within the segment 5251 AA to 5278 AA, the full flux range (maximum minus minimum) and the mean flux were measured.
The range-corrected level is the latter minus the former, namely 9.5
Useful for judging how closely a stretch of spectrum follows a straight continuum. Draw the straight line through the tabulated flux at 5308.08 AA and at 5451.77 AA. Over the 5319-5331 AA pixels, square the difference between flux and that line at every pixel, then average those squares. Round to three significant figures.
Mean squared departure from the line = 2.59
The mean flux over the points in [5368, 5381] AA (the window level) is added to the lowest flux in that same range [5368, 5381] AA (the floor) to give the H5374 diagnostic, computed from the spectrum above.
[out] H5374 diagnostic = 28.3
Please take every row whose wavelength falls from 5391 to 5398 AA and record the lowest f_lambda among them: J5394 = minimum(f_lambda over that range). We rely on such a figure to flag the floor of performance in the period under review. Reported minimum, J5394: 12.63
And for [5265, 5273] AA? 10.54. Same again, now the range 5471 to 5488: 13.94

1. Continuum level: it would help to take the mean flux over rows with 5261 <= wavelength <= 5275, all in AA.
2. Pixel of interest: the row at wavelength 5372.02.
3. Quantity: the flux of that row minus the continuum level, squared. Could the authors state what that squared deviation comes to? 7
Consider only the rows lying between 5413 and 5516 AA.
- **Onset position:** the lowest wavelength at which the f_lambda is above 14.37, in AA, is 5414.24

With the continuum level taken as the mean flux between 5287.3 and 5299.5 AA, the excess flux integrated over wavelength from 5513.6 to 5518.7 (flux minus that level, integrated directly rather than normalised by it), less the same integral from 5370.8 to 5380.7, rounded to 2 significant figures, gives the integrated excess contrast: -3.8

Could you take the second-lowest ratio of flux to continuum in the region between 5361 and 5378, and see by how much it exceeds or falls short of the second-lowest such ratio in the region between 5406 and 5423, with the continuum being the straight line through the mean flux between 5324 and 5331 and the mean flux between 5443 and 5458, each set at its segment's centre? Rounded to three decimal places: 0.082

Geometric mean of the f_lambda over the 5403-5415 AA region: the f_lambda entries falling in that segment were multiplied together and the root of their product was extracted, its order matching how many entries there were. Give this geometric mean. 13.5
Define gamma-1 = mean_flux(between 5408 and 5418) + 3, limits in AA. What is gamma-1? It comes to 17.2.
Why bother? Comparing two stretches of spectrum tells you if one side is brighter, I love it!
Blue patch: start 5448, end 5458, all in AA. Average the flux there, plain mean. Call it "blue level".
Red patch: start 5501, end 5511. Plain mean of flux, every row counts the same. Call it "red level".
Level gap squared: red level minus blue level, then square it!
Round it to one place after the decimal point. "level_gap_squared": 0.1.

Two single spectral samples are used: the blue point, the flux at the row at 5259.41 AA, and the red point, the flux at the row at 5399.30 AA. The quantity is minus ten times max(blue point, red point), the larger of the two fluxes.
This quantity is -131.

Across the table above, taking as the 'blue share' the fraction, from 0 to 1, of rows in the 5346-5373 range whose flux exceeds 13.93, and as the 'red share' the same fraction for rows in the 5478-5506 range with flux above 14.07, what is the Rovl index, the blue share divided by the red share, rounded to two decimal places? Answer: 0.90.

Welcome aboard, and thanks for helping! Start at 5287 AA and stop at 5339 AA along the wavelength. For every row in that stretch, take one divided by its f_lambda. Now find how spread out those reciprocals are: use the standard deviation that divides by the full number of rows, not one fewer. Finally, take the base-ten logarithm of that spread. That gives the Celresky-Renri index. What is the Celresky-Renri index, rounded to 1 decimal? -2.4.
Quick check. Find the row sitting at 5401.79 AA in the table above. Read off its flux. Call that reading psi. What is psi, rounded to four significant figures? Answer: 12.78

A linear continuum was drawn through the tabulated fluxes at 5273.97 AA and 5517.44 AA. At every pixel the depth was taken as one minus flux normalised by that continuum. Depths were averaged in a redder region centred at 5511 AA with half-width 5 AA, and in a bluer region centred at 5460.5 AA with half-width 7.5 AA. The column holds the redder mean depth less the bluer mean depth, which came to 0.04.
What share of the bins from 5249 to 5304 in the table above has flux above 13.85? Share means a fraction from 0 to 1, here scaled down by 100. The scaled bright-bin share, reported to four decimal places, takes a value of 0.0022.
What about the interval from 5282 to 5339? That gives 0.0061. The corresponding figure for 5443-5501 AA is 0.0100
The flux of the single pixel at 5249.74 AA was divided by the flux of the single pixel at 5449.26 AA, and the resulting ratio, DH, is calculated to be 0.96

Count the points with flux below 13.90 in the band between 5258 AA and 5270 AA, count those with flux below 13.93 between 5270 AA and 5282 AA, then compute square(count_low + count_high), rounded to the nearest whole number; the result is 100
